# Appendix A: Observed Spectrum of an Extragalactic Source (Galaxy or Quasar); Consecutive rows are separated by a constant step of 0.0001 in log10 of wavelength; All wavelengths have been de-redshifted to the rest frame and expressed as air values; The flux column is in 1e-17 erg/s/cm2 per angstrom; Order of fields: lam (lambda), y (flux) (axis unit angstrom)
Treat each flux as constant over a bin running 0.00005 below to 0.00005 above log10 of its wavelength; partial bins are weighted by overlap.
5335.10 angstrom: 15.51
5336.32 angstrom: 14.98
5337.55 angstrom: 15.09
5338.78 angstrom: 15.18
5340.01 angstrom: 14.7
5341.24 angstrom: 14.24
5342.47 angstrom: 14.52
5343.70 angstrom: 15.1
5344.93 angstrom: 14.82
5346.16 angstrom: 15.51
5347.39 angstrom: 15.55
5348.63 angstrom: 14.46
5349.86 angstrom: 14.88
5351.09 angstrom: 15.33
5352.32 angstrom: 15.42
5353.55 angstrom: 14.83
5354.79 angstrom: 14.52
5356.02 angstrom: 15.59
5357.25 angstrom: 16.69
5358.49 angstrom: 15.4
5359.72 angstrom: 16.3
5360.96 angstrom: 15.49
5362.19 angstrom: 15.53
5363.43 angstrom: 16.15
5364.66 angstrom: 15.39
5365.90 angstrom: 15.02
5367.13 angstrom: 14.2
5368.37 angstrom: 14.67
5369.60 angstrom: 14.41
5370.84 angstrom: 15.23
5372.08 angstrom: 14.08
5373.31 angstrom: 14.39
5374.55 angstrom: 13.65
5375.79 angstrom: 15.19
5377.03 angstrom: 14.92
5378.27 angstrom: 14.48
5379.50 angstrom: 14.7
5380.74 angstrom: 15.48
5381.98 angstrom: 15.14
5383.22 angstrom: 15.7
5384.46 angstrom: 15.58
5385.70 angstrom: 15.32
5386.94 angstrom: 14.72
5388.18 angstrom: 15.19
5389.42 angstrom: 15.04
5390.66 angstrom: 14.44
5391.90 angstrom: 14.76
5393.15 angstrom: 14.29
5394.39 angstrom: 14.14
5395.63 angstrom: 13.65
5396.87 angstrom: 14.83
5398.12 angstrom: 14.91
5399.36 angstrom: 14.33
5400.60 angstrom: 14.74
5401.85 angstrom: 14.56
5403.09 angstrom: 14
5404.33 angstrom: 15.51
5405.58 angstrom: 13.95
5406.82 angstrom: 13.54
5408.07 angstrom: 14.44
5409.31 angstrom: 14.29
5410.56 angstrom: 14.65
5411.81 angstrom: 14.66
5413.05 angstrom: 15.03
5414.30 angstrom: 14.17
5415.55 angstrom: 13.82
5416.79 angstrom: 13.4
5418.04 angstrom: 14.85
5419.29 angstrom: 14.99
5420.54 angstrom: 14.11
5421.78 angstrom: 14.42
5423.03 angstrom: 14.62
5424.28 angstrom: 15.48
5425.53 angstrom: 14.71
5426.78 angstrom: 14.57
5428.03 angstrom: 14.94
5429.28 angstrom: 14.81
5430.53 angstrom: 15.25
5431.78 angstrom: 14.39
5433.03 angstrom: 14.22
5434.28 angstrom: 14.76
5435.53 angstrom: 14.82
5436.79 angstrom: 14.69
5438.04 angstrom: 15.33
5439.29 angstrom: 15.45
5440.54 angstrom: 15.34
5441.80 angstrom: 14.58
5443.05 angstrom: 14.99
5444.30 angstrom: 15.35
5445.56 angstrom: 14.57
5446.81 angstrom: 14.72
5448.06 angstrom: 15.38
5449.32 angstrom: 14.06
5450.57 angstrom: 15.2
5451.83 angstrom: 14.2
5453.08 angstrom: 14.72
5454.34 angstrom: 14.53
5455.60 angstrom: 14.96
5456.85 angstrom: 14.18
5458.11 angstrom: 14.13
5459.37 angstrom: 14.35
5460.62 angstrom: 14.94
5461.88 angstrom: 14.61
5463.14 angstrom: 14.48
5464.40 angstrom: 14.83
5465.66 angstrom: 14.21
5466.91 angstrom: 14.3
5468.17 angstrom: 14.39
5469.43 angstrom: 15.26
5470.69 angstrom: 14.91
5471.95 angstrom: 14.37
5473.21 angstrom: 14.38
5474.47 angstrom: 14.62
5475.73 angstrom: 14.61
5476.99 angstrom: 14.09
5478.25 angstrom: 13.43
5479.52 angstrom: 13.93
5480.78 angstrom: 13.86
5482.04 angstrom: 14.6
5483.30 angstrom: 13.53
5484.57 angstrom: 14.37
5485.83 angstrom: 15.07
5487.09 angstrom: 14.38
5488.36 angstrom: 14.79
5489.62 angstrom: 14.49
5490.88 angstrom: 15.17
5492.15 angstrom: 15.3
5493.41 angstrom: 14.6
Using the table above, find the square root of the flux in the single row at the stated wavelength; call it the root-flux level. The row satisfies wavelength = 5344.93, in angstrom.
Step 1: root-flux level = 3.85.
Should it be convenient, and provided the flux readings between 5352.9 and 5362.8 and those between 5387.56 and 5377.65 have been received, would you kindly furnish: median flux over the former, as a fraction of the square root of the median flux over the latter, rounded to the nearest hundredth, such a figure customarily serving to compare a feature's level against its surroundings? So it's 3.97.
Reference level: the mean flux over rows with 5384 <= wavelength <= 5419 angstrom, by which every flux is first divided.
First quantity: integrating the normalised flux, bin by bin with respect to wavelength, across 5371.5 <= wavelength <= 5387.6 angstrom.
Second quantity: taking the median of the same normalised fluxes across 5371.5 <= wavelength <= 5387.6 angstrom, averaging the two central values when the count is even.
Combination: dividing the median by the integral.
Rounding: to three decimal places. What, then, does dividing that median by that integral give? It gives 0.062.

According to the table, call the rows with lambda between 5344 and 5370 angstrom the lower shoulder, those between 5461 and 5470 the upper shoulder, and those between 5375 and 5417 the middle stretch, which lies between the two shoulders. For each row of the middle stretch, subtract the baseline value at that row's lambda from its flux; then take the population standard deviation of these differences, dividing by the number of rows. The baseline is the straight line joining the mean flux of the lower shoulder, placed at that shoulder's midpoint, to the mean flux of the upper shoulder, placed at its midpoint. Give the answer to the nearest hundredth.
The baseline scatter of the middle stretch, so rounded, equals 0.54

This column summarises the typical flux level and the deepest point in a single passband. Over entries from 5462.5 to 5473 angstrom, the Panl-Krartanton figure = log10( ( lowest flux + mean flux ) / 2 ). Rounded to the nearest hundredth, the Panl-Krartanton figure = 1.16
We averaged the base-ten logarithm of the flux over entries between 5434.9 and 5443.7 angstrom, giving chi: 1.18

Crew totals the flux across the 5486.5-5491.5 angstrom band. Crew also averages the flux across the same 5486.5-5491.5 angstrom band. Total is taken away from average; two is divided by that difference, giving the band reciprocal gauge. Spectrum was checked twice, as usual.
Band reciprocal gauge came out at -0.0453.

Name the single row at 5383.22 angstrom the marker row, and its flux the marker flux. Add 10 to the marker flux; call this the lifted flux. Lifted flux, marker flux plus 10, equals 25.7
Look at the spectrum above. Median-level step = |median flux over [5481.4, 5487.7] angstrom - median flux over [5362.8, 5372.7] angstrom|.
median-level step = 0.5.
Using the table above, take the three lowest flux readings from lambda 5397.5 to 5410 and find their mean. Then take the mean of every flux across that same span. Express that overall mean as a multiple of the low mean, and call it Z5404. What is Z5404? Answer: 1.04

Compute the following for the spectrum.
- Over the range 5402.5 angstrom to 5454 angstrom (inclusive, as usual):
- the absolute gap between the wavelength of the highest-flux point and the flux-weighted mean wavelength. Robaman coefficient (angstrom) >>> 23.9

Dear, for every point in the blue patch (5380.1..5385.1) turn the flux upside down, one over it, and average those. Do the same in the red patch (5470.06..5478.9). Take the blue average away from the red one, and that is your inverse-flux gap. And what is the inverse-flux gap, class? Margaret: 0.005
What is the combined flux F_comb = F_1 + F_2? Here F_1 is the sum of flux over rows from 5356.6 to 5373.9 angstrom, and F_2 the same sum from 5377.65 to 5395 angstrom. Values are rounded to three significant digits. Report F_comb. 422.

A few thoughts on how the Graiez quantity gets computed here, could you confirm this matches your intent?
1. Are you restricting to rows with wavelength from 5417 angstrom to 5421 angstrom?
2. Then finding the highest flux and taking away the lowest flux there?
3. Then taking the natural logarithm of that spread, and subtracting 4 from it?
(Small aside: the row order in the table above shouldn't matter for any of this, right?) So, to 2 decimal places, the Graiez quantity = -4.13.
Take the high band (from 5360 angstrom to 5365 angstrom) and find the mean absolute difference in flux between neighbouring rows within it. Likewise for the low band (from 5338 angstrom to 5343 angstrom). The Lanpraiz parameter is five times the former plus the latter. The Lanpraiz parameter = 2.8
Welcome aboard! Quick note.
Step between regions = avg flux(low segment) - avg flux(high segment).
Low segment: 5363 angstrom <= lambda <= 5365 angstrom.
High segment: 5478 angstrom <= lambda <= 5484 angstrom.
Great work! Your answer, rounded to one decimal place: 1.9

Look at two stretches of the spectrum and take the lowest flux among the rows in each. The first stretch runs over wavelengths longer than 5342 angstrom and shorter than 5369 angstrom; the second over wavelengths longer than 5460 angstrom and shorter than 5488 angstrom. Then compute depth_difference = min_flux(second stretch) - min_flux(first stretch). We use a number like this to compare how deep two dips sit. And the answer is -0.8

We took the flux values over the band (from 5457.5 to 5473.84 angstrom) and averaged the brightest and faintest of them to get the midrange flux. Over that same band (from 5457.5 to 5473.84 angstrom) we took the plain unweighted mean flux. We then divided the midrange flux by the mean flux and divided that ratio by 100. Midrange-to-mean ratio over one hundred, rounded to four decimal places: 0.0101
